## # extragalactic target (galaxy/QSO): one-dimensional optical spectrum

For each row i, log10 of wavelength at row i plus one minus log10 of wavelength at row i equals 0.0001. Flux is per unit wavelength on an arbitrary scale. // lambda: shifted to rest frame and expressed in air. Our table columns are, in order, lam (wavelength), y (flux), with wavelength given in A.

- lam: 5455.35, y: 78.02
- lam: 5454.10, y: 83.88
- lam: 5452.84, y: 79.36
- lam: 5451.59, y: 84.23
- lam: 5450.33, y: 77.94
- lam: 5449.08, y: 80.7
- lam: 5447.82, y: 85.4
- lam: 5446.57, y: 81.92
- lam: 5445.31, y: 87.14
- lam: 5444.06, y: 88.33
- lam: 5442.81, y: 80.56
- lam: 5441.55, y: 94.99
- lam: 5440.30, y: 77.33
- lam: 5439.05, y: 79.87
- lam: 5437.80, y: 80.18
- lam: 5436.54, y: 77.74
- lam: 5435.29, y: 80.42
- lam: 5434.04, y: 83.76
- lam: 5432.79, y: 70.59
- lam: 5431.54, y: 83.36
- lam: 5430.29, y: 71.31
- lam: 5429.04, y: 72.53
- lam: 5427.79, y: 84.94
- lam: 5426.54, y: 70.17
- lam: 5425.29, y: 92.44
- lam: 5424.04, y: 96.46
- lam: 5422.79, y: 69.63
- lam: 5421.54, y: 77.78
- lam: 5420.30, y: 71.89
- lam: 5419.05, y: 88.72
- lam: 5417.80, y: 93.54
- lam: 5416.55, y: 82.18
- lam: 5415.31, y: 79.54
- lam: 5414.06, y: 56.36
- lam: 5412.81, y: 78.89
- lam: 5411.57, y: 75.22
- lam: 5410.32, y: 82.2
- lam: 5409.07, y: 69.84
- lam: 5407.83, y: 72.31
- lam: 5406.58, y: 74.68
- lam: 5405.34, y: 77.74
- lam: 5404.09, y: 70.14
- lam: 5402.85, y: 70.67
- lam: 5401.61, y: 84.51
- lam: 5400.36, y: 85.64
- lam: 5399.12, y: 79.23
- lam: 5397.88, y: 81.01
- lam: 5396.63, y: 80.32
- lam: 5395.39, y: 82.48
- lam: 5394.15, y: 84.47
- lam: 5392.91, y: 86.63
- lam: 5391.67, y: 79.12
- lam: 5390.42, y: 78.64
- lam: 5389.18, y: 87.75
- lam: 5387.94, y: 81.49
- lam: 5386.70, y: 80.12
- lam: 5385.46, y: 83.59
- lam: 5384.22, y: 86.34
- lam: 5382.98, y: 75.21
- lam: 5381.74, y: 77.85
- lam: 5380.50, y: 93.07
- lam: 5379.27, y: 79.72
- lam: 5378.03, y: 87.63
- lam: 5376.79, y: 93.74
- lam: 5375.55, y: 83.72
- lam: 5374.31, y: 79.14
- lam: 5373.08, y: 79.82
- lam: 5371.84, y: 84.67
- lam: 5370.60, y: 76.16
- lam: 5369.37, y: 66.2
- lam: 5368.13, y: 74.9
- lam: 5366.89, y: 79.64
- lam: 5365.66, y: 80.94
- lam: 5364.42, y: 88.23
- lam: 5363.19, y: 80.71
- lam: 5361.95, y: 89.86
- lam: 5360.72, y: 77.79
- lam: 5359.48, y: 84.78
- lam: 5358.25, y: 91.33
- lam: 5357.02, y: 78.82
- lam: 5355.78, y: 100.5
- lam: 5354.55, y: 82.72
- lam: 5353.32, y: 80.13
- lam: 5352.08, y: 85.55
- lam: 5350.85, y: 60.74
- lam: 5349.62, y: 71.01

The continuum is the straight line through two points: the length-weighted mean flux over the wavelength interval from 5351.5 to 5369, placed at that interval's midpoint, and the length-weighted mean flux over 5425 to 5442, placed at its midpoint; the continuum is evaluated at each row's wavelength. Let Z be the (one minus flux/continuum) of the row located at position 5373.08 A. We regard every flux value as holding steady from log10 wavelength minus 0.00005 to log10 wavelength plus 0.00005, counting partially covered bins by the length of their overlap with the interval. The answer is 0.04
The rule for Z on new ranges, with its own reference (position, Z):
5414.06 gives 0.30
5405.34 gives 0.04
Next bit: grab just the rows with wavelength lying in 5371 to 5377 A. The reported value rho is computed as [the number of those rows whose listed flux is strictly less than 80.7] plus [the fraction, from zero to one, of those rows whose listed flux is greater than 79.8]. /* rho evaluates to 2.8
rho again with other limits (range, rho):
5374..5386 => 4.6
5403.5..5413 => 7.1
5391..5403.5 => 4.7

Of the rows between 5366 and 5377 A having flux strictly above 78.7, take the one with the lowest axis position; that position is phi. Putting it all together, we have 5366.89 A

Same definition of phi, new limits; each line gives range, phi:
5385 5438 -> 5385.46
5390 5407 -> 5391.67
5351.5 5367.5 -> 5352.08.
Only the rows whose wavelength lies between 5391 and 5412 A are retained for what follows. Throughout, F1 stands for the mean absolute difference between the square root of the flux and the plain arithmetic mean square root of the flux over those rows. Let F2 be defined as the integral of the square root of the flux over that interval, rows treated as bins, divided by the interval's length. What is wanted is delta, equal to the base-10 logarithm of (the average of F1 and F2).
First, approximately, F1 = 0.26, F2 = 8.86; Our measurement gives 0.659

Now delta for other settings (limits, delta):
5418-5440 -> 0.666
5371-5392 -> 0.669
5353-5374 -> 0.670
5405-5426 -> 0.667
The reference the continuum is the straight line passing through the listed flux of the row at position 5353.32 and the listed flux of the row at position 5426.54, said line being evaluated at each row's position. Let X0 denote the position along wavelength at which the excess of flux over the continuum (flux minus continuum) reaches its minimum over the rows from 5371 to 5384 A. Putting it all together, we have 5382.98 A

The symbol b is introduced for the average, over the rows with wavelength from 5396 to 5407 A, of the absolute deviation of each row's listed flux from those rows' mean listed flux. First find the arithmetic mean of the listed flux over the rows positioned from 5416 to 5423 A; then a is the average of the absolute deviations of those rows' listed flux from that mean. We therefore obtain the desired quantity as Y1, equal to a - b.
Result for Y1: 3.2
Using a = 8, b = 4.4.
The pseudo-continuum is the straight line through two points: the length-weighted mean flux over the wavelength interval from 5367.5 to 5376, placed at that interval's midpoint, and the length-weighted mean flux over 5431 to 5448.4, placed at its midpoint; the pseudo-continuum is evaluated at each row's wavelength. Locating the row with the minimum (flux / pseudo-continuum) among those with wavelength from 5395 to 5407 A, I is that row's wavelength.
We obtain 5404.09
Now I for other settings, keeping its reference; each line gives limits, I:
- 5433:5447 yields 5440.30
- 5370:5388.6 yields 5382.98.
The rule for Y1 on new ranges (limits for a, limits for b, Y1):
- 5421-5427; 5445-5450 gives 8.0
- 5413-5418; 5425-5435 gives 3.3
